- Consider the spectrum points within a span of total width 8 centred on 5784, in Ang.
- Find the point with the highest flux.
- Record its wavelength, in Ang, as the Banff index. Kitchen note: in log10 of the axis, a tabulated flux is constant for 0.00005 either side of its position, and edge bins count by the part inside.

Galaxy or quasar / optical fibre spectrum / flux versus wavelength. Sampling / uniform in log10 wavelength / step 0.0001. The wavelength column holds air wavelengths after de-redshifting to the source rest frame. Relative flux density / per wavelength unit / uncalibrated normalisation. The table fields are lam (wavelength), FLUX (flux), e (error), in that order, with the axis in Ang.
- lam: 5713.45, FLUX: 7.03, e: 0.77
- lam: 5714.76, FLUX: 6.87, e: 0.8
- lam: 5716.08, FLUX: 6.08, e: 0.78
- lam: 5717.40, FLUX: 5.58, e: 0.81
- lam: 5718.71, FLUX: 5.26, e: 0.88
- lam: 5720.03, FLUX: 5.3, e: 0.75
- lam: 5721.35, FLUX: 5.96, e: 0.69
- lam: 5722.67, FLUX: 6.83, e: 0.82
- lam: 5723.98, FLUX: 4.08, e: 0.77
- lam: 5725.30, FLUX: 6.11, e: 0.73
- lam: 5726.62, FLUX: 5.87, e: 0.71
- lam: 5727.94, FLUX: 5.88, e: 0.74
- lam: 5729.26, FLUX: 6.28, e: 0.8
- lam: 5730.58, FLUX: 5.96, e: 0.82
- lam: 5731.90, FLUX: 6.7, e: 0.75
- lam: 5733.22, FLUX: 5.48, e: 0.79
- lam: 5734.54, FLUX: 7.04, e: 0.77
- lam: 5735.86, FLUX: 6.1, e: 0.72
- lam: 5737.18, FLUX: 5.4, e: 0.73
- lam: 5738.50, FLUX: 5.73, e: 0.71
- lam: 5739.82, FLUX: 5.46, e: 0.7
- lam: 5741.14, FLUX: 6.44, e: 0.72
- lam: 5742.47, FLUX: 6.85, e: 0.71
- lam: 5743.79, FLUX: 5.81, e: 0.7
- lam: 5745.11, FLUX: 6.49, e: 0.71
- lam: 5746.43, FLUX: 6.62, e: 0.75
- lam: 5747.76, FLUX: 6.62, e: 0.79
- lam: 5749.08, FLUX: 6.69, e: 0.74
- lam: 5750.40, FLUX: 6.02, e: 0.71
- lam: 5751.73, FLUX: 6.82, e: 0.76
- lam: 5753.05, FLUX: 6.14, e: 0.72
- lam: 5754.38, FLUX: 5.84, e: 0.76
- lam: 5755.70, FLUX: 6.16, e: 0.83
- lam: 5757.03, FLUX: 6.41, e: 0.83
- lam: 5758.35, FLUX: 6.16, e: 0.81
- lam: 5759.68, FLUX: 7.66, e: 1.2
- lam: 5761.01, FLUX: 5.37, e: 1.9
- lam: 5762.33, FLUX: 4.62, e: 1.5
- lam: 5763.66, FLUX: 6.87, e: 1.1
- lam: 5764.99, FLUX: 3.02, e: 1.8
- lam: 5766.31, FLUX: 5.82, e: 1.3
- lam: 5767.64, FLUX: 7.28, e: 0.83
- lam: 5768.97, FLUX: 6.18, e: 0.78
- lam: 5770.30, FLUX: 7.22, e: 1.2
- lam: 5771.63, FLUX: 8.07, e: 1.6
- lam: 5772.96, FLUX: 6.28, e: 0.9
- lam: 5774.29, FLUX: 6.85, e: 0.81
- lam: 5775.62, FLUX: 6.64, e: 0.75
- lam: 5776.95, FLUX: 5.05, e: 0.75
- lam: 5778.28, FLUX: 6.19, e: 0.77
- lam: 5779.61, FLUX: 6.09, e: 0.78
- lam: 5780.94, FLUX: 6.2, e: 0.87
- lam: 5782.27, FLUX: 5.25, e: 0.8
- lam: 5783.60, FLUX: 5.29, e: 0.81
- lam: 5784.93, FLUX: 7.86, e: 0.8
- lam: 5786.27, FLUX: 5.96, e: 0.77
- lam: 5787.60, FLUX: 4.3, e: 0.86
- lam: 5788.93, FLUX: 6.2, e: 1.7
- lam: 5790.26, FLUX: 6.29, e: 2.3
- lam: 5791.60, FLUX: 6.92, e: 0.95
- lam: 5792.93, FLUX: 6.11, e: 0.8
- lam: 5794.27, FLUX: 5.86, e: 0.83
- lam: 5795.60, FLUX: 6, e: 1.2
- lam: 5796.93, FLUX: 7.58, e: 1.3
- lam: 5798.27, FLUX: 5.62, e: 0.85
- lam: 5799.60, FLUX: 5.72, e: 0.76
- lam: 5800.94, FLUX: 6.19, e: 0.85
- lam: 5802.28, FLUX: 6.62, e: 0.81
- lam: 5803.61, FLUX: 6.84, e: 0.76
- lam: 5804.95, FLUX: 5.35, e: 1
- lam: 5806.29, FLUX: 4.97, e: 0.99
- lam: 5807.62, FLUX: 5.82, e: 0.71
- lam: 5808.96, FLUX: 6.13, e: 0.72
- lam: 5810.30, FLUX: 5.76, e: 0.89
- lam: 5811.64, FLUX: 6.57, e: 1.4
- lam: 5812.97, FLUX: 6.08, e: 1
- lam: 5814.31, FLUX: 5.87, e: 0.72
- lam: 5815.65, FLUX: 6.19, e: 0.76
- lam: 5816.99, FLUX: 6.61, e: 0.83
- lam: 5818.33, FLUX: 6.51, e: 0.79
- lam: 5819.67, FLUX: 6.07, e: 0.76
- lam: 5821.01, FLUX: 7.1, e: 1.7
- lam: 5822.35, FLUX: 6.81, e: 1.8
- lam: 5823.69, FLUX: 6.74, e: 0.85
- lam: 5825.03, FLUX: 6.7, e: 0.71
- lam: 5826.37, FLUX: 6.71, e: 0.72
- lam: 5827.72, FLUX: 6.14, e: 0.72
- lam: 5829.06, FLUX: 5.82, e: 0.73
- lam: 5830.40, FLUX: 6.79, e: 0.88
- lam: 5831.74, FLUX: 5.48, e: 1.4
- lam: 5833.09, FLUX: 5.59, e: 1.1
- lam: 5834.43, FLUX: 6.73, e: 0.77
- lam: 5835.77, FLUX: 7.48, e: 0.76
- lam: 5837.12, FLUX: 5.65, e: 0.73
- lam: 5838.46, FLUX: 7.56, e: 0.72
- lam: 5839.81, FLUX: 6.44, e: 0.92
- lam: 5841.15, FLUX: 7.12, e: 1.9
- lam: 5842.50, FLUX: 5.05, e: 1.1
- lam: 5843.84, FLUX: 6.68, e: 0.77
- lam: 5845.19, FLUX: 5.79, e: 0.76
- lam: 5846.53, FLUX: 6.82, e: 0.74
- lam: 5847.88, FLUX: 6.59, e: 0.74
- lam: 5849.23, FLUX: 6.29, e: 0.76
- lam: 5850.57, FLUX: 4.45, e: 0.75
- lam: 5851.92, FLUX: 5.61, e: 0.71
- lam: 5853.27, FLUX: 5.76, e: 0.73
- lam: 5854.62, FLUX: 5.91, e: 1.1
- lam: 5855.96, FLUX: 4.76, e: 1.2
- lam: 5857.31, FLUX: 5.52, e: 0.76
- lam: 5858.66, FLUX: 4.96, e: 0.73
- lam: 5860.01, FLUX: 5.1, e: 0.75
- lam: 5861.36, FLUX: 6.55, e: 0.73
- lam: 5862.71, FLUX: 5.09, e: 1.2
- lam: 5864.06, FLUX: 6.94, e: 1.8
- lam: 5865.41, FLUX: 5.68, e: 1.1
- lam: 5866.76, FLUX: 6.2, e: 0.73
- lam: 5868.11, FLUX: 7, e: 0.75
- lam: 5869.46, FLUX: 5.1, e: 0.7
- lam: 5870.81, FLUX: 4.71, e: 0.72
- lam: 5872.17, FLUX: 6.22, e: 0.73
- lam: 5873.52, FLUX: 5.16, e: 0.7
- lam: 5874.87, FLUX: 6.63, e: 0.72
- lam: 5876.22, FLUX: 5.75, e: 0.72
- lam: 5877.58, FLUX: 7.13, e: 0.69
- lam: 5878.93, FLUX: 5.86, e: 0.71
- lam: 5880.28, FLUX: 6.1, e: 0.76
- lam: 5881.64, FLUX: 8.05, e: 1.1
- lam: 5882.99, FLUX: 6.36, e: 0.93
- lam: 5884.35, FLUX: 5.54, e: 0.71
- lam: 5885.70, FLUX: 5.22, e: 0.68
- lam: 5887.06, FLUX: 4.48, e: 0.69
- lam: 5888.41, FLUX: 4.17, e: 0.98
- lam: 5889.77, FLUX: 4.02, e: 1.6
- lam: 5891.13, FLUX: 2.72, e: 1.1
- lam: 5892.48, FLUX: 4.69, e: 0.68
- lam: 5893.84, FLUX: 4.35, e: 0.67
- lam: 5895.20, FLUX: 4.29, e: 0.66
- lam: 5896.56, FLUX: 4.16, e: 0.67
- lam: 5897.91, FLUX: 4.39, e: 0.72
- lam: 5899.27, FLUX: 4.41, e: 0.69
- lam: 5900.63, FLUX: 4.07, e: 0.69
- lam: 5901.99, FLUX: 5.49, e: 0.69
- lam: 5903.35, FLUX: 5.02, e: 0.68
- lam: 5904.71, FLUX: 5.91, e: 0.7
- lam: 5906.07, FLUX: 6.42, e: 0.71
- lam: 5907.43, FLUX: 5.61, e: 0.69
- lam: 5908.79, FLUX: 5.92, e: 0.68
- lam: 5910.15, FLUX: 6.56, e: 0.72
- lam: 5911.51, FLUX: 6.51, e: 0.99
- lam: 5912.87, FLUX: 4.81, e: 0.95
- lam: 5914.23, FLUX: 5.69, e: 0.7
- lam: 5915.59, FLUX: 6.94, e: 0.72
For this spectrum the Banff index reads 5784.93 Ang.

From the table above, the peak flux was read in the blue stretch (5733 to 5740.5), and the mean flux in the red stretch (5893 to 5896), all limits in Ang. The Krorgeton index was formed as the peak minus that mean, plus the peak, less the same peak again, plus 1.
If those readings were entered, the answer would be 3.72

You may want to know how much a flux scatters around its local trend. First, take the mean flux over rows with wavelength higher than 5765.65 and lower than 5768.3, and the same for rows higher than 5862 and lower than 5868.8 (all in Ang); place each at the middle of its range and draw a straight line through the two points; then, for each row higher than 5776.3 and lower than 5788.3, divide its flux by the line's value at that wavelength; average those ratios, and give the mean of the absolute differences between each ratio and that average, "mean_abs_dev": 0.11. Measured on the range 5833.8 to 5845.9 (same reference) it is 0.11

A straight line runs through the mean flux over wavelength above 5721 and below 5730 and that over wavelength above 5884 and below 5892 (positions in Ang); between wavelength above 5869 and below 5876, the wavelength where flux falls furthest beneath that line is 5870.81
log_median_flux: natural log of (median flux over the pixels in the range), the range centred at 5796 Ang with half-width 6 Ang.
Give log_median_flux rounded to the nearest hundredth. 1.81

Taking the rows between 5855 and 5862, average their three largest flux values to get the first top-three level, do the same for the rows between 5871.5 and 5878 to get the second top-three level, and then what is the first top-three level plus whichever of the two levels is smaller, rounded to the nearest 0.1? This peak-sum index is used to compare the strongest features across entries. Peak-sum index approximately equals 11.4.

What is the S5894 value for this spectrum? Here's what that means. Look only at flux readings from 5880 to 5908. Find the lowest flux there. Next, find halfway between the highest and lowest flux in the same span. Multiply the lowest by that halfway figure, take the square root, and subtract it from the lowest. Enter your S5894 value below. -1.1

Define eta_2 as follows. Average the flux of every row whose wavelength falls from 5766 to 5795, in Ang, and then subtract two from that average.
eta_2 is 4.27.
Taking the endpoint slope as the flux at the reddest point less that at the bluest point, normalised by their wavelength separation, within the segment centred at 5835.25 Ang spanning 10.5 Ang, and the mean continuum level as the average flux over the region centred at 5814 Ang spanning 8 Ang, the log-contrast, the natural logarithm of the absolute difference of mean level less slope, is 1.83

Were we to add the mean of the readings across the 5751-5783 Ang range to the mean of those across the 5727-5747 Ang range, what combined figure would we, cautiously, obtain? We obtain 12.3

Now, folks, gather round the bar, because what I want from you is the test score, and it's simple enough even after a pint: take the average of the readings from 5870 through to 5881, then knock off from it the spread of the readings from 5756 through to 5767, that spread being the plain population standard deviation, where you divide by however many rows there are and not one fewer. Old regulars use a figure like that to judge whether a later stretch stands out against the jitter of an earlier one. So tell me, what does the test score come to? 4.6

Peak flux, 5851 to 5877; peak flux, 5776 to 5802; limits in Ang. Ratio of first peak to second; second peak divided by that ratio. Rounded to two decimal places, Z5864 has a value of 8.83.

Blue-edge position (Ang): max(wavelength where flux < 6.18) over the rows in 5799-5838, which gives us 5837.12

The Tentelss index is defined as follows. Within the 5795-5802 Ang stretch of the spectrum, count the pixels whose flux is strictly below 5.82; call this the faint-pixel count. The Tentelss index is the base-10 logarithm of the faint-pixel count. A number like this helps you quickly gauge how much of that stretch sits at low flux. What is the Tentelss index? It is 0.30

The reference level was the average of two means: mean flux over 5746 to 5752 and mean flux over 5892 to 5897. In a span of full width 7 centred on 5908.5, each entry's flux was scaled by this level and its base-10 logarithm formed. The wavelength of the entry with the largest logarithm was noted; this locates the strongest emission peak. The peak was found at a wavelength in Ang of 5910.15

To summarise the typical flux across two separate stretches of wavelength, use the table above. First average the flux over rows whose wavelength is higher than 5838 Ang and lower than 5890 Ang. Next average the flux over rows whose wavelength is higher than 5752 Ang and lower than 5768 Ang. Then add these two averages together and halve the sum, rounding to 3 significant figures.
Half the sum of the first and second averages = 5.90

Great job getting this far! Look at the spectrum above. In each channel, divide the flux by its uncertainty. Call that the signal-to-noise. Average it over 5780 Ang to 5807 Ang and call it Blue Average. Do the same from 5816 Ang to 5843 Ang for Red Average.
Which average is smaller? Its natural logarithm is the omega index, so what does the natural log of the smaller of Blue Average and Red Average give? 1.88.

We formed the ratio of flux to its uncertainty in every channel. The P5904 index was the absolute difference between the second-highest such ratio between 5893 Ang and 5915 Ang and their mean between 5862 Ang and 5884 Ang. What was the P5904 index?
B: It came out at 1.6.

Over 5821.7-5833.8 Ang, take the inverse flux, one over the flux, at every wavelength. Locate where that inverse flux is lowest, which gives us 5822.35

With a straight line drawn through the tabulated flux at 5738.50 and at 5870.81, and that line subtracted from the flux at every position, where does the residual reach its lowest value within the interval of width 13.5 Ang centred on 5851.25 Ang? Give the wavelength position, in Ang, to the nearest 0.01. 5850.57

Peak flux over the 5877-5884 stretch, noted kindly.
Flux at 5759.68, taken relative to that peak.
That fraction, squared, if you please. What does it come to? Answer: 0.91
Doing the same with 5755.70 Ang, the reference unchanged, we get 0.59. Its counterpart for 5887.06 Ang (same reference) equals 0.31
